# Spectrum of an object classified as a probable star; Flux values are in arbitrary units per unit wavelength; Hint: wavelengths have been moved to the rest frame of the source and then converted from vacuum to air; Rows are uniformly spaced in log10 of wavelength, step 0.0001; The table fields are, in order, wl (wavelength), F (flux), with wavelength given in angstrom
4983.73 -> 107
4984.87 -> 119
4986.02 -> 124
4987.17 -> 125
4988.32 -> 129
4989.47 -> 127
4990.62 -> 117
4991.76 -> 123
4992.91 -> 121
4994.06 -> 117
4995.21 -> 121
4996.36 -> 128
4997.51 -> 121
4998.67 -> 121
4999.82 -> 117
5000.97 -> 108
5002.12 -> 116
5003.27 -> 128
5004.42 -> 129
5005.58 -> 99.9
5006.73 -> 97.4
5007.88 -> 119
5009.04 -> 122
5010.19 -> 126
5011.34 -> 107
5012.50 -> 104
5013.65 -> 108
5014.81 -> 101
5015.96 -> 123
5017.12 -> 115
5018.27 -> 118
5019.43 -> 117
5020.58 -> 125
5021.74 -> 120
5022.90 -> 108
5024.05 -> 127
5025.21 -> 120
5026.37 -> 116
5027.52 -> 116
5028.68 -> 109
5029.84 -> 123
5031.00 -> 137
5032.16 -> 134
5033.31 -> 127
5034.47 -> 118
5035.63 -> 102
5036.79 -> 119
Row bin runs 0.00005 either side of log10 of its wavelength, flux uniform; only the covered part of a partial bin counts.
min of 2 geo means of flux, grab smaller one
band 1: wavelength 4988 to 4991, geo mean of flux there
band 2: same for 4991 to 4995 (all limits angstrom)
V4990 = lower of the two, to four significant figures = 120.3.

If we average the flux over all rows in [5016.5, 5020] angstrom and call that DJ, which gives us 117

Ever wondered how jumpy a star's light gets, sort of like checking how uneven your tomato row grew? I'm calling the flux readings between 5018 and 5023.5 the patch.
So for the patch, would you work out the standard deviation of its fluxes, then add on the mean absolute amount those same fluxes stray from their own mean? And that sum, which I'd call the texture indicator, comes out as 10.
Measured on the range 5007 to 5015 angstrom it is 18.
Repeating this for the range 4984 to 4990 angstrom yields 6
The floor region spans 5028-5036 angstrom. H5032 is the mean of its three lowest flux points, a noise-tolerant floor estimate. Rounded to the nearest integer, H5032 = 110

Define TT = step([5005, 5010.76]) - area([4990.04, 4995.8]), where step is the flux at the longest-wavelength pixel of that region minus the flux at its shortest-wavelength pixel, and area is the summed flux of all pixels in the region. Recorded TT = -573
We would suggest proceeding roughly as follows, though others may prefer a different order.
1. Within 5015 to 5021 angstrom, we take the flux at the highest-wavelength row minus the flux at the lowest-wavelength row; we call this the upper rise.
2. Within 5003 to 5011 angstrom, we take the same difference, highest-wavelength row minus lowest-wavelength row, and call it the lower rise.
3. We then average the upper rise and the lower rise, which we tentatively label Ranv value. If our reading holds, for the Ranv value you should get 0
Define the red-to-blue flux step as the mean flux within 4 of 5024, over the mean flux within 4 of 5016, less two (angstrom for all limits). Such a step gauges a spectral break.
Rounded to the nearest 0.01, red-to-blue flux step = -0.94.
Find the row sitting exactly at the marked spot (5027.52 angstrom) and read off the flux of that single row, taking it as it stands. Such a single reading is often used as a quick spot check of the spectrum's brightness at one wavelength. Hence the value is 116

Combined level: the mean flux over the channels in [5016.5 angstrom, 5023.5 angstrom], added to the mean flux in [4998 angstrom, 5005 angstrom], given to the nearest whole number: 237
